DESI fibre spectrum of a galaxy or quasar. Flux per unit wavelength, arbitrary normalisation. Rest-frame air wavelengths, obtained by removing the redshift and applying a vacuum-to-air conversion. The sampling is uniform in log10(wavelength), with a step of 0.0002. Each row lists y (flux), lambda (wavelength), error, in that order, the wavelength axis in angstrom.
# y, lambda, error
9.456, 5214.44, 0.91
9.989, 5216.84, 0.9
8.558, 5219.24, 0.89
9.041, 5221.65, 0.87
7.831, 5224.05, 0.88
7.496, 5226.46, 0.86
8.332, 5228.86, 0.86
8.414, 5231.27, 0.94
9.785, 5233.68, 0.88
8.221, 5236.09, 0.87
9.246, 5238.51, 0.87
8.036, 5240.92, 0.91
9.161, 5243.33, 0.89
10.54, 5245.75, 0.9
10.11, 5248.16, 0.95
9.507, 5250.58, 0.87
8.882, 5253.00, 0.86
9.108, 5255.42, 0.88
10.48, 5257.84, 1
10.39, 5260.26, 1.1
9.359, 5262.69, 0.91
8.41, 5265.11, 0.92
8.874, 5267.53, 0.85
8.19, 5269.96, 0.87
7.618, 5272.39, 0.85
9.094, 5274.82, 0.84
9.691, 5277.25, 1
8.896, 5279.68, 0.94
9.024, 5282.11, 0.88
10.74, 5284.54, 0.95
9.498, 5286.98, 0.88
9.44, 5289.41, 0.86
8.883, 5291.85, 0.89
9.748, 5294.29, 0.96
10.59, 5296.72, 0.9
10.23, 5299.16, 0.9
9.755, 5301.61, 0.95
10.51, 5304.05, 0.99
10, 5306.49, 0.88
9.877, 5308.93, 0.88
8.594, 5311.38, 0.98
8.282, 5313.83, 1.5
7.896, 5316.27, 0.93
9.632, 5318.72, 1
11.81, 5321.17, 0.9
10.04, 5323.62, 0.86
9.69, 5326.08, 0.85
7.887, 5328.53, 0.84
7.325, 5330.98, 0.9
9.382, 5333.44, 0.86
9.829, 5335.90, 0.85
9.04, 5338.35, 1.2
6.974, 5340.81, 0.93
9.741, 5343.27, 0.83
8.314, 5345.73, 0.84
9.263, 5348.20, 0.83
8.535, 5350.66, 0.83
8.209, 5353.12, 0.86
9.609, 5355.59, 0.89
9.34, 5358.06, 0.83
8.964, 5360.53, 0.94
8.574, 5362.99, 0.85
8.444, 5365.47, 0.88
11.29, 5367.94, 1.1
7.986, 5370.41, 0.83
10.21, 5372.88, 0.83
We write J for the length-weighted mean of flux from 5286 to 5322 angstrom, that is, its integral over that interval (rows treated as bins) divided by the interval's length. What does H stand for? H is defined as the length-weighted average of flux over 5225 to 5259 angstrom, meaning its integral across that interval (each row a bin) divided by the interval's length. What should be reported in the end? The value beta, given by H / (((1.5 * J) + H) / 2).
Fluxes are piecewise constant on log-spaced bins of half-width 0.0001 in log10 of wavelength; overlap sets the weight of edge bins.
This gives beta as 0.772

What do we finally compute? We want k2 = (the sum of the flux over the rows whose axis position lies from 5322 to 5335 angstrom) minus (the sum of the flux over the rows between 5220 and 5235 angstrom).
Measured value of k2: -7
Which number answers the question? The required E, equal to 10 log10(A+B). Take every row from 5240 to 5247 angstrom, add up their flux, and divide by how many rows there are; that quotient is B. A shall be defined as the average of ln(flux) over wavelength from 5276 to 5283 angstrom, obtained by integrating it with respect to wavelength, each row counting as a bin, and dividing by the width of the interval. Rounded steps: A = 2.22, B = 9.2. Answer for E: 10.59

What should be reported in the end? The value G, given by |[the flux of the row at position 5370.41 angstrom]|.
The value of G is 8.0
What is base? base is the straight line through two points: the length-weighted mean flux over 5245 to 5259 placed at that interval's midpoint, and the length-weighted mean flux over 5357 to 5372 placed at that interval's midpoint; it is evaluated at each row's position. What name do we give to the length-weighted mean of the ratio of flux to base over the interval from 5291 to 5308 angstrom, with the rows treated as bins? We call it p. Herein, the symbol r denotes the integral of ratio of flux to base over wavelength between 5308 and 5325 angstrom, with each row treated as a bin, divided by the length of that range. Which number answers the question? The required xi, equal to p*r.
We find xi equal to 1.06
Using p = 1.05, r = 1.01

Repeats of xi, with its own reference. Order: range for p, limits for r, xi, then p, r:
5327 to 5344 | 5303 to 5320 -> 0.91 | 0.92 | 0.98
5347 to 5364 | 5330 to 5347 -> 0.91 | 0.97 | 0.94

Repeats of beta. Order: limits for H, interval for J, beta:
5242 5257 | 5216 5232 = 0.857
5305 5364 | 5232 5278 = 0.793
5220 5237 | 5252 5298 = 0.754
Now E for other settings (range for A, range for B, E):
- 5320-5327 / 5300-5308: 10.95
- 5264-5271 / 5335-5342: 10.32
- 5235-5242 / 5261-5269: 10.42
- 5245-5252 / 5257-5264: 10.93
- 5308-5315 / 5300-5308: 10.89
